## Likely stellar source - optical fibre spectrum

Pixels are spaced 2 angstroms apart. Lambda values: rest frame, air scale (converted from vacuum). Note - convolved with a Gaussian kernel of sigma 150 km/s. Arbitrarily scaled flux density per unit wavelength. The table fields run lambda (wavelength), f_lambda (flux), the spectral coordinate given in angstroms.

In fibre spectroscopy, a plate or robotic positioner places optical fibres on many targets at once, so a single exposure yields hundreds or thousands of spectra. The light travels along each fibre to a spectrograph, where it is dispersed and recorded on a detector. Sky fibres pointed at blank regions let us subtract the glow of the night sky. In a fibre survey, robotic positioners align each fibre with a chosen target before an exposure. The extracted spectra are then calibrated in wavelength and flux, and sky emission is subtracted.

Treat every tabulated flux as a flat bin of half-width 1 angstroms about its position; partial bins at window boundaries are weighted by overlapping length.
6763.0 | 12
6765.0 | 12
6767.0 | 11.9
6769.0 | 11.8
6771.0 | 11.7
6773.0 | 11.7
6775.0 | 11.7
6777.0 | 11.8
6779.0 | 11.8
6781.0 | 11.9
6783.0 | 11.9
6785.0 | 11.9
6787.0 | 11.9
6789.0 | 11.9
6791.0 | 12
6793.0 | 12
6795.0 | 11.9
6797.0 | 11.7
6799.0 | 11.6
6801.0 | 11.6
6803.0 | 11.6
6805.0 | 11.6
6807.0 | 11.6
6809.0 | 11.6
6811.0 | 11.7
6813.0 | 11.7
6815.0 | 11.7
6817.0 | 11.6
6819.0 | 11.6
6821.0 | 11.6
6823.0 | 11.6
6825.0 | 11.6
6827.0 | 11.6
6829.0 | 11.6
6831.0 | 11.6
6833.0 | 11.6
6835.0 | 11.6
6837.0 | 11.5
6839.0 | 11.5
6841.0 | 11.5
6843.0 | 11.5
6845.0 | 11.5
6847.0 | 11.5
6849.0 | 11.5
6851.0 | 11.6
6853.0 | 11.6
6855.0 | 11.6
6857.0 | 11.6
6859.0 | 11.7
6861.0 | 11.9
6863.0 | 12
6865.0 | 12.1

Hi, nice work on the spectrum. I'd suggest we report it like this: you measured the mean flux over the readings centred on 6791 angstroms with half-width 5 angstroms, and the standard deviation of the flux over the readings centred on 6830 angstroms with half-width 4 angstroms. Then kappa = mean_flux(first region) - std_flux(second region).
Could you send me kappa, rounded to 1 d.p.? 11.9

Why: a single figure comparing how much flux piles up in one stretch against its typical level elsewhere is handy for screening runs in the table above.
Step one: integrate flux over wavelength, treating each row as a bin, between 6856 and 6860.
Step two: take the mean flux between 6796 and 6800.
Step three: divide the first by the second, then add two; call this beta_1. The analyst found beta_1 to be 6.00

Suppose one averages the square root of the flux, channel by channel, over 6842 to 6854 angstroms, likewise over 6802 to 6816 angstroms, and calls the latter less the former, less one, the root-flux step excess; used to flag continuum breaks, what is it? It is -0.984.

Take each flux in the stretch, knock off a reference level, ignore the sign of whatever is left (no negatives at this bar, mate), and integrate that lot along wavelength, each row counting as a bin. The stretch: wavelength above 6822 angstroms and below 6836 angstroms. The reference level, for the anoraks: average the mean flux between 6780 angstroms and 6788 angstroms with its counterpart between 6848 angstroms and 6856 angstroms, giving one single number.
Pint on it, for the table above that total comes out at 1.9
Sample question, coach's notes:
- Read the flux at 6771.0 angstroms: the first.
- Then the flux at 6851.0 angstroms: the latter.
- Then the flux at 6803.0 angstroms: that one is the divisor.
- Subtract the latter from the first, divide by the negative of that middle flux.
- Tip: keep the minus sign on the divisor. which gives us -0.009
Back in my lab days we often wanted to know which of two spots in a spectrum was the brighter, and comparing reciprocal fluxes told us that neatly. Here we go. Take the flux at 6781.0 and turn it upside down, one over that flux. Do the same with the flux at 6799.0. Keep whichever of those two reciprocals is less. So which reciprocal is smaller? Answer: 0.0840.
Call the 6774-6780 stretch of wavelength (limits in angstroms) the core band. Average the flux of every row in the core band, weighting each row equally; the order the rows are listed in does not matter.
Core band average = 11.8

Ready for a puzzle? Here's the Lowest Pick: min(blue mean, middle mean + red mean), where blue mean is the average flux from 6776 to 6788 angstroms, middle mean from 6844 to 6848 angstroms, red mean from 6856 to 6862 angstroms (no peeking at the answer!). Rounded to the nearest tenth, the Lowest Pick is 11.9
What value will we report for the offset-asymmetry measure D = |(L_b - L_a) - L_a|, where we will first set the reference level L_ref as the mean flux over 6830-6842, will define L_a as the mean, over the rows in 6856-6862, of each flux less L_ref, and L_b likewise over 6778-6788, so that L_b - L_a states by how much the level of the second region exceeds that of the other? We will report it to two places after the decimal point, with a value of 0.04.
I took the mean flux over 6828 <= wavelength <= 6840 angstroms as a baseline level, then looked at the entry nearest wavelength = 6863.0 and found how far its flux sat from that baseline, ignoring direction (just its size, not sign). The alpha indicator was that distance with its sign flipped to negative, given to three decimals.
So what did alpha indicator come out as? -0.433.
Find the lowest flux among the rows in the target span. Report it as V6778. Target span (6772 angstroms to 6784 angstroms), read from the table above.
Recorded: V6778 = 11.7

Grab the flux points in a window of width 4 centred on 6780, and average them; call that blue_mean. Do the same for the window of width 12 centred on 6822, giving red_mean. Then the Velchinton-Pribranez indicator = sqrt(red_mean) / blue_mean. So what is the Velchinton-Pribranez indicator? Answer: 0.2874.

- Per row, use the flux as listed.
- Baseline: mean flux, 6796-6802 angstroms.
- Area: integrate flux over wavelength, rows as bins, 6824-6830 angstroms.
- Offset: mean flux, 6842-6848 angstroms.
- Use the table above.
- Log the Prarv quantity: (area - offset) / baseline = 4.99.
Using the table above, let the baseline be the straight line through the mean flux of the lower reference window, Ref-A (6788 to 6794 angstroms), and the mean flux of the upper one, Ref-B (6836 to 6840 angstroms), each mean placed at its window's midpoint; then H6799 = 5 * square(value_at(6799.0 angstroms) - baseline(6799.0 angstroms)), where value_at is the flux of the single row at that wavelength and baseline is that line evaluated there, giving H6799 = 0.41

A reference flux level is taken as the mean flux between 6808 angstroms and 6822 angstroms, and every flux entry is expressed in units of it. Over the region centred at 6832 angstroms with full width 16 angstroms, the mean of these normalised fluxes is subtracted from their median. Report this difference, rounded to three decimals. 0.002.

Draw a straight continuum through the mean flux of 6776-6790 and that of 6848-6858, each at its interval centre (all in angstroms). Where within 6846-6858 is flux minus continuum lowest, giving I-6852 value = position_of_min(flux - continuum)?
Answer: 6847.0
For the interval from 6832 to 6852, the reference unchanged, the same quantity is 6837.0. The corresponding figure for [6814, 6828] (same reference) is 6817.0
